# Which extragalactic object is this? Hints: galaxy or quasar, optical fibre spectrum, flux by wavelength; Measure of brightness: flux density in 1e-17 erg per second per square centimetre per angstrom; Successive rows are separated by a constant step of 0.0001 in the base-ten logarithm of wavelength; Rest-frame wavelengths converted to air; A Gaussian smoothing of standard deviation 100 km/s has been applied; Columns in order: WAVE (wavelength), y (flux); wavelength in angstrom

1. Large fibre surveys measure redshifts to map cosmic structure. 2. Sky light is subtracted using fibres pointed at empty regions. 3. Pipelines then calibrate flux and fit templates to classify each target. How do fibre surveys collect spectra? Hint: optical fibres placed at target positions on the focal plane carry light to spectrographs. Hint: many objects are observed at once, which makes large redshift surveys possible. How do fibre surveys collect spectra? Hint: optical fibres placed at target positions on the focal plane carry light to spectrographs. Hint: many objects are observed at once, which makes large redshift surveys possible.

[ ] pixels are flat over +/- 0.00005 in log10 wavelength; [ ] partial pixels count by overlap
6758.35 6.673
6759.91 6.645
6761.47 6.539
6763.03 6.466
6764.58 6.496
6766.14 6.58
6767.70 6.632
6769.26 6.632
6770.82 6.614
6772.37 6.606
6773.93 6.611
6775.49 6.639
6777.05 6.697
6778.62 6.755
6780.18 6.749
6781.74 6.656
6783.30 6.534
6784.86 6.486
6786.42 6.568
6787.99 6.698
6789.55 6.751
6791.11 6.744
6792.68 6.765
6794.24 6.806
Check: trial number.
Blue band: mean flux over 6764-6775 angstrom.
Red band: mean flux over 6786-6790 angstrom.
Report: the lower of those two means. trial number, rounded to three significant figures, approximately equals 6.60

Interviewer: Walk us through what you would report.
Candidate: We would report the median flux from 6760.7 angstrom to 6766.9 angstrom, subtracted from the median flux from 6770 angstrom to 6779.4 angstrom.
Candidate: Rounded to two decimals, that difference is 0.11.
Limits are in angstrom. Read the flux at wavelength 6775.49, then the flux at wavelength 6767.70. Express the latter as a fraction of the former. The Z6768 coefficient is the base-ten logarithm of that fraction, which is 0.000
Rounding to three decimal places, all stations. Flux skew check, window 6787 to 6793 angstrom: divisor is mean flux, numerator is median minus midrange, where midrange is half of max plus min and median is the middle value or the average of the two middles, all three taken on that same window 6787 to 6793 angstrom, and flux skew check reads 0.002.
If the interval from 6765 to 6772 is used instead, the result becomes 0.003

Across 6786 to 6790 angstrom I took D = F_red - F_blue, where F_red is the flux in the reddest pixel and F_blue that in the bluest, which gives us 0.18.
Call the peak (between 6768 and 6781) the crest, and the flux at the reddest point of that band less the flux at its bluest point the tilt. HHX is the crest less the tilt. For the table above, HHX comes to 6.64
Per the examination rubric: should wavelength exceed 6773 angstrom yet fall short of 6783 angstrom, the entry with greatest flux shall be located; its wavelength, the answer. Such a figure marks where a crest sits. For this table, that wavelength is 6778.62 angstrom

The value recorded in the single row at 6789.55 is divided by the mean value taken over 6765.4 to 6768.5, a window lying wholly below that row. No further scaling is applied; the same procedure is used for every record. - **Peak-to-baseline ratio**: 1.02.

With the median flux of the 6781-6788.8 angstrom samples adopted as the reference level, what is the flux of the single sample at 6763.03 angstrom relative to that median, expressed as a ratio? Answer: 0.98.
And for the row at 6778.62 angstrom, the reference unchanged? 1.03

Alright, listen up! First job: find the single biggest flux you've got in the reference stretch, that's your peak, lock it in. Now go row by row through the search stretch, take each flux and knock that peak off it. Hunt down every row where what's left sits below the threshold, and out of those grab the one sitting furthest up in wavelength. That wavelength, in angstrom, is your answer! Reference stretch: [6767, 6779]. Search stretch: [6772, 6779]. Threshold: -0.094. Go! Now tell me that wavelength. 6775.49 angstrom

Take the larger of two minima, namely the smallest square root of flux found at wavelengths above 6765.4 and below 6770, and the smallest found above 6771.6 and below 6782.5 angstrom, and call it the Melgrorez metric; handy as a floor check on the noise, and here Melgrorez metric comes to 2.57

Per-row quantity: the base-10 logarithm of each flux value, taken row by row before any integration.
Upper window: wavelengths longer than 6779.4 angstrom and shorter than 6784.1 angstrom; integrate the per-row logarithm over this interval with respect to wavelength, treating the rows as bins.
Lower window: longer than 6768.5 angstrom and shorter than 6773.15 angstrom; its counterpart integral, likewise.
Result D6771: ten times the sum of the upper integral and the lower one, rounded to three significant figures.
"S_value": 76.9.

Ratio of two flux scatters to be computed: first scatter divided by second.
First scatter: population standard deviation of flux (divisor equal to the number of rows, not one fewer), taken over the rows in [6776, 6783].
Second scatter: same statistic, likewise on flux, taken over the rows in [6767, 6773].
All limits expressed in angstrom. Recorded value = 3.57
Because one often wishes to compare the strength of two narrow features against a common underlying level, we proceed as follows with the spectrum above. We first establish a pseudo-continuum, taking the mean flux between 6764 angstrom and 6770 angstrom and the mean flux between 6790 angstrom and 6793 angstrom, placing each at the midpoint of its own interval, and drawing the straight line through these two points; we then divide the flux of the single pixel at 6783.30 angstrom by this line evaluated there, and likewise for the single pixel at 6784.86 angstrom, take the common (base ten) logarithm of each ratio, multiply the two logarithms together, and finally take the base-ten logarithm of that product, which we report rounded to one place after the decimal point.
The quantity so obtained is -3.8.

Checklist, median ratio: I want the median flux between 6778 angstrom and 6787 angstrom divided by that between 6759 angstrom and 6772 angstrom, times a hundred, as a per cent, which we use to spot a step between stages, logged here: 100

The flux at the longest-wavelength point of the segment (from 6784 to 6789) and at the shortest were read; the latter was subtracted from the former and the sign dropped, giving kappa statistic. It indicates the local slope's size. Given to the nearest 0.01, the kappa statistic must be 0.21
